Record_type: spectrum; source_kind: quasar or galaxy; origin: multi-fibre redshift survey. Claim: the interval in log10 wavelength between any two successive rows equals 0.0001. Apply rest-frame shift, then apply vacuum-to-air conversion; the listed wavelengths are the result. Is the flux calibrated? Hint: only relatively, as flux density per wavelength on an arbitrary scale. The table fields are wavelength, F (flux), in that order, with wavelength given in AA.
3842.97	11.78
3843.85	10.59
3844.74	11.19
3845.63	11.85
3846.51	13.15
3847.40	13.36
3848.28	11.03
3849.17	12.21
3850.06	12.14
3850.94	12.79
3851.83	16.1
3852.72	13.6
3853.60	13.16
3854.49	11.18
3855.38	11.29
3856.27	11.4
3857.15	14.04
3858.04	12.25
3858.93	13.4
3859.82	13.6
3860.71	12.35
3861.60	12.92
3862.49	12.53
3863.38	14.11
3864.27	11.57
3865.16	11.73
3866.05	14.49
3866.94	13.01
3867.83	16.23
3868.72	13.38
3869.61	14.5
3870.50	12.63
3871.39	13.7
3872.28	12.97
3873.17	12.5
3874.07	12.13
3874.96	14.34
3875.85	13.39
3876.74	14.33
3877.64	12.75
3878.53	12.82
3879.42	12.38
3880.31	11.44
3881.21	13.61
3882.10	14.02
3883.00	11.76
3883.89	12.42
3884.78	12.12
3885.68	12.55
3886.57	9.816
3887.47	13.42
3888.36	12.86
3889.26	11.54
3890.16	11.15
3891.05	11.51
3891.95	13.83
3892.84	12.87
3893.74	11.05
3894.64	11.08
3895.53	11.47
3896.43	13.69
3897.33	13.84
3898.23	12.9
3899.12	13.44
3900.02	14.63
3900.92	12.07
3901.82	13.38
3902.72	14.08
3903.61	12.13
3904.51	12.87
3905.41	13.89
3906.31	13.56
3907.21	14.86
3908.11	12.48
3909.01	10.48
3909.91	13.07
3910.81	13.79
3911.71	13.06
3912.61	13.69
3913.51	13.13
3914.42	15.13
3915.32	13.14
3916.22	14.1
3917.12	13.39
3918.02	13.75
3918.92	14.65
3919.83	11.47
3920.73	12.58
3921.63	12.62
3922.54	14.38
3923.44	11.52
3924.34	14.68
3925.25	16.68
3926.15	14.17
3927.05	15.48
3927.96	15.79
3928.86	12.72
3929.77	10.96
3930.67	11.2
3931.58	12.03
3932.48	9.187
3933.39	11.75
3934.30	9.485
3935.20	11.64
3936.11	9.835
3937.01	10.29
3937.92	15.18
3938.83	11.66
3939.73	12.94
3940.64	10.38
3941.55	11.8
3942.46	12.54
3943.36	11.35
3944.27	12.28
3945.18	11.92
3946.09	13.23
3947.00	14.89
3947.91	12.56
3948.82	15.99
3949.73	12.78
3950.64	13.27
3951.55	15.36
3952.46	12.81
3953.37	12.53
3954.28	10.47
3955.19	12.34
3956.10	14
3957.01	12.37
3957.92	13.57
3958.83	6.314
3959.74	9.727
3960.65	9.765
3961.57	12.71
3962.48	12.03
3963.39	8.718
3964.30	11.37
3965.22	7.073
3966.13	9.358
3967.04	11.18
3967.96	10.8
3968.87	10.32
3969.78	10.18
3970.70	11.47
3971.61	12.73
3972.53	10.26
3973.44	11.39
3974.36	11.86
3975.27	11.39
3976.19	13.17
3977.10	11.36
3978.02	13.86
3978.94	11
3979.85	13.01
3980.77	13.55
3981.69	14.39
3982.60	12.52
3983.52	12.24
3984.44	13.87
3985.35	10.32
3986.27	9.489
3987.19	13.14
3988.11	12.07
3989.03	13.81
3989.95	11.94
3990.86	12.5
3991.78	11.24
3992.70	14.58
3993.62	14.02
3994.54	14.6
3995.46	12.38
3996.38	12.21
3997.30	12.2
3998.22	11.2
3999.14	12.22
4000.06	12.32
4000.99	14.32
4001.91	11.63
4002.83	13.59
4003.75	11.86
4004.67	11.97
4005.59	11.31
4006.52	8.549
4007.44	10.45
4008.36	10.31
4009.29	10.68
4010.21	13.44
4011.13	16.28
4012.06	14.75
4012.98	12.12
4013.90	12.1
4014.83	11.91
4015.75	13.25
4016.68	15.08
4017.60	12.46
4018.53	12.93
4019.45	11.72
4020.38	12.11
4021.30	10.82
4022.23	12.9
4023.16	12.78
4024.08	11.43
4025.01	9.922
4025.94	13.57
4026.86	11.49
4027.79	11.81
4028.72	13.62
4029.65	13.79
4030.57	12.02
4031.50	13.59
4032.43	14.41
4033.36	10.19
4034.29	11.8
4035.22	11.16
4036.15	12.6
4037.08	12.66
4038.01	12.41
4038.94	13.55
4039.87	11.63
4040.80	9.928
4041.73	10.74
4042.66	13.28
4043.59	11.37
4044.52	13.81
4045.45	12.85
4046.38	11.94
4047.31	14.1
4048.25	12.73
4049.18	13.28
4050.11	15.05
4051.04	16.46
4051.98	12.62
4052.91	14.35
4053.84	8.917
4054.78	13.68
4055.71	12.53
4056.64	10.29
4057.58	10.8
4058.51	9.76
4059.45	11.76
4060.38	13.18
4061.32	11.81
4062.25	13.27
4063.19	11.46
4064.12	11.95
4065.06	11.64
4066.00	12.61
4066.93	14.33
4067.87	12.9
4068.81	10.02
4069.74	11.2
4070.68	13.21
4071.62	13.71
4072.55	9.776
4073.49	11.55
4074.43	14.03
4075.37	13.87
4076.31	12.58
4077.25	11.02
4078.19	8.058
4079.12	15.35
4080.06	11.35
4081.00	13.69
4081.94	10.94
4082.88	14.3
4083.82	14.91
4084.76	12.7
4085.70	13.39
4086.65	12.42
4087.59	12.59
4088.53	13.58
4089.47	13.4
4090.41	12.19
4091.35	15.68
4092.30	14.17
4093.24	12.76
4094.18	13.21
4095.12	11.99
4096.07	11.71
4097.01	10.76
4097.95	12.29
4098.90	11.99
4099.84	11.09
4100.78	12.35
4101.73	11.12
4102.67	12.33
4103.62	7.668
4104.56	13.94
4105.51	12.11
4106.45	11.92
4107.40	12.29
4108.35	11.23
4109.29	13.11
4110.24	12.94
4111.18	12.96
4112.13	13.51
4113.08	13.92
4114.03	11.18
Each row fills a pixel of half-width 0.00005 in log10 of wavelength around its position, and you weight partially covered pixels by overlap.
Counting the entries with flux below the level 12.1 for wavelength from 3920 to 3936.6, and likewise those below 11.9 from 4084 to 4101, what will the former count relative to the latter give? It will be 3.0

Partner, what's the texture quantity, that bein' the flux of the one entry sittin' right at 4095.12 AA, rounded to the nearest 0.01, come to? 11.99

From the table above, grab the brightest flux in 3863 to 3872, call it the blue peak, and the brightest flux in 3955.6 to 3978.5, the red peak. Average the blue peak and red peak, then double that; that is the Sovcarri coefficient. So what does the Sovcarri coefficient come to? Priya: 30.2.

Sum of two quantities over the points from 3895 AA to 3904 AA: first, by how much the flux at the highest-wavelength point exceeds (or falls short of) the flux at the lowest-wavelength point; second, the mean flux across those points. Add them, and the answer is 13.8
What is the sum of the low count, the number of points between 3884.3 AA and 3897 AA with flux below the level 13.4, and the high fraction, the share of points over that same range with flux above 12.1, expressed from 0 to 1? 11.5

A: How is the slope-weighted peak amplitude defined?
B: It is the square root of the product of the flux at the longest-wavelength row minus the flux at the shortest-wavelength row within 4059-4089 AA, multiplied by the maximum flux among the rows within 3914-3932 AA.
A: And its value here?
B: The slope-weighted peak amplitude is 5.5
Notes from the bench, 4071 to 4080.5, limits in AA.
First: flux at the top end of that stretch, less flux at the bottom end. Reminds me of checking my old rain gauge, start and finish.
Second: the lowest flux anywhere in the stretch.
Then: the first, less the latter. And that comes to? -10.4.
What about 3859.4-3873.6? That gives -12.7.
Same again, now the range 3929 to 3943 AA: -7.6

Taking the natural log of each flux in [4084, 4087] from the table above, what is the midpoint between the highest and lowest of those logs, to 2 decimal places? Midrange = 2.56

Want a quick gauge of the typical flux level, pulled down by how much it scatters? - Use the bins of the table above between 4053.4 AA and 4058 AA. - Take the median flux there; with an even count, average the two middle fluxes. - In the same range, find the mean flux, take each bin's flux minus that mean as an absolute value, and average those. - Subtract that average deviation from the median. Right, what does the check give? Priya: 9.3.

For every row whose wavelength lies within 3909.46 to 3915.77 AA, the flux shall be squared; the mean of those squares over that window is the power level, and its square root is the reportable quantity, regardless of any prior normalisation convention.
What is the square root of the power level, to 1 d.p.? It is 13.6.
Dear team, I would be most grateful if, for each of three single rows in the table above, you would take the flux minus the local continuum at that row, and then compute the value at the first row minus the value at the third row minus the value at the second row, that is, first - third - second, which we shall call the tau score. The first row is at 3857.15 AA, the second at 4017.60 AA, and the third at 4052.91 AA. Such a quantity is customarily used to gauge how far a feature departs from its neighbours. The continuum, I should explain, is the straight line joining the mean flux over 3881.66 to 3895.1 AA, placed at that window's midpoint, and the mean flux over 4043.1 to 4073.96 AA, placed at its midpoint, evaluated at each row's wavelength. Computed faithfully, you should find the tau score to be 0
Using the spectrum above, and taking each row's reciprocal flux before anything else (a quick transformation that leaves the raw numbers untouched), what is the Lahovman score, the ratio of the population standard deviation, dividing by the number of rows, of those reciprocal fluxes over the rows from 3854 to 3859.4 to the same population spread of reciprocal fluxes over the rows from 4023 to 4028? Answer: 0.84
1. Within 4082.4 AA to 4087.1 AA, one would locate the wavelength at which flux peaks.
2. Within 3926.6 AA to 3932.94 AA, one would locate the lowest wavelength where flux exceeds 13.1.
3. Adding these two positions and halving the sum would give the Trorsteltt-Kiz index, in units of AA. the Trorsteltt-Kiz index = 4005.4 AA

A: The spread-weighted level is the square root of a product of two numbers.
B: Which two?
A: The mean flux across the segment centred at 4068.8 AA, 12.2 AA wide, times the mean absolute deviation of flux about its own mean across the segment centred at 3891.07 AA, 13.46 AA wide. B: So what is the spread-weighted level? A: 3.5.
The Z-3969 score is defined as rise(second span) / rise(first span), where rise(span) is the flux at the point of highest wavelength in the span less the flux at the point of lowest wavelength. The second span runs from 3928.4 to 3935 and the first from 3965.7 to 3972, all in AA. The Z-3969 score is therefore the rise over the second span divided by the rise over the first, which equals -1.0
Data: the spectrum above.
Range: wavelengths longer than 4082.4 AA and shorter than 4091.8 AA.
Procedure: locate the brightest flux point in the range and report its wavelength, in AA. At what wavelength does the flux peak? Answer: 4091.35 AA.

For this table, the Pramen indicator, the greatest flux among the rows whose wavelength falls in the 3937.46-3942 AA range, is 15.18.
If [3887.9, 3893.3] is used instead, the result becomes 13.83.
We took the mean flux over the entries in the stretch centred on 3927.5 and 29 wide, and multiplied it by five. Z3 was 63.7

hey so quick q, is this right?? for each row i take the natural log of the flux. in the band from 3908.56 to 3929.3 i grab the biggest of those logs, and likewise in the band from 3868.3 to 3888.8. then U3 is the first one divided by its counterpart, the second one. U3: 1.05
